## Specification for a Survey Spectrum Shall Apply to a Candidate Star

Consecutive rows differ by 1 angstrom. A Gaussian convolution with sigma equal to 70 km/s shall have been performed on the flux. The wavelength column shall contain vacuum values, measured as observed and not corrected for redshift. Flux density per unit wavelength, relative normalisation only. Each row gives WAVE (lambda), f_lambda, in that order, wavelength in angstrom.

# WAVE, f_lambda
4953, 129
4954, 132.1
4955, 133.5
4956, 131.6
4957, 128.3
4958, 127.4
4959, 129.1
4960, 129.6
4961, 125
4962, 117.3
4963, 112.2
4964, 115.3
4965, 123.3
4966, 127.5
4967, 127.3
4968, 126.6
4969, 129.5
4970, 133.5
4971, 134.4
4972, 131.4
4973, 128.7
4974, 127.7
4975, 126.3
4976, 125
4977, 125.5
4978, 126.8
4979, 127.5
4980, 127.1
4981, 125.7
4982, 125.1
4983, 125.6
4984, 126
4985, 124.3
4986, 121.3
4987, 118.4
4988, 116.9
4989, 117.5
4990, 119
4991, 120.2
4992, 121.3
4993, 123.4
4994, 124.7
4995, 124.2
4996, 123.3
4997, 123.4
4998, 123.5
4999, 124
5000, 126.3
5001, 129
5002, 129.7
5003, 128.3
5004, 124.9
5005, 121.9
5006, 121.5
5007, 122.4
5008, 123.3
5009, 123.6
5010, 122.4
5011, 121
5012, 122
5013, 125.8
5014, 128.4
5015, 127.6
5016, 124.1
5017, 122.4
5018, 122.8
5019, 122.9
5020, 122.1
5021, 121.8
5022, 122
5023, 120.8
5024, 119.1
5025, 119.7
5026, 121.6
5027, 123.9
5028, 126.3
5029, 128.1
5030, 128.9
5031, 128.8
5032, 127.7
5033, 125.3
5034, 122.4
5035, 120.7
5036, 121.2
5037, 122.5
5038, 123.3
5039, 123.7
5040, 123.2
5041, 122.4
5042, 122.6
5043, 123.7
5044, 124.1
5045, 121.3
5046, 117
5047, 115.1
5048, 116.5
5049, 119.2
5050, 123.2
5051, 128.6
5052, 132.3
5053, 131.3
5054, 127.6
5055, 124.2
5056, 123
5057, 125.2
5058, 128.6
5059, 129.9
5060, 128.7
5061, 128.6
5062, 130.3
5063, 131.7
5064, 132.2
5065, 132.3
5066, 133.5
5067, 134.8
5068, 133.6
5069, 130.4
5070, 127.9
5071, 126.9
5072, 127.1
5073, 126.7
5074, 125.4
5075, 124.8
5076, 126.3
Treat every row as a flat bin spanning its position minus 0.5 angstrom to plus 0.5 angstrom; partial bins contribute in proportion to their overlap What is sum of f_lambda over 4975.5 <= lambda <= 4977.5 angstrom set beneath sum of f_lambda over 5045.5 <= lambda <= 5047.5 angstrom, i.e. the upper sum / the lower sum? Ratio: 0.93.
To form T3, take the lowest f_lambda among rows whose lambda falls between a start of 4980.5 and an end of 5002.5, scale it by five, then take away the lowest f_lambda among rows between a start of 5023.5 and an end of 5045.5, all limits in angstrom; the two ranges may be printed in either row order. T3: 465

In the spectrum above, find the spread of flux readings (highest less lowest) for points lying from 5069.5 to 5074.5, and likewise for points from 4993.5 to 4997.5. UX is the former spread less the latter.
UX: 1.1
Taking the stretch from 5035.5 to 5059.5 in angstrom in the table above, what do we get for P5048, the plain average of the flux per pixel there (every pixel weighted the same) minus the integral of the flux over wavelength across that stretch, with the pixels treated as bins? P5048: -2846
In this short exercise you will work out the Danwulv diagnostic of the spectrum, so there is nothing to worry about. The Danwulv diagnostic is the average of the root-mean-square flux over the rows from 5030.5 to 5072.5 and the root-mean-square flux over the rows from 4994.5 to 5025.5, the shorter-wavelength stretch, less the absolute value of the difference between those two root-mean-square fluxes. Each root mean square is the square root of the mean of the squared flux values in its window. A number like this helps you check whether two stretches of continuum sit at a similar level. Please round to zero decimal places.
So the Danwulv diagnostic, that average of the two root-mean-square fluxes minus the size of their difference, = 123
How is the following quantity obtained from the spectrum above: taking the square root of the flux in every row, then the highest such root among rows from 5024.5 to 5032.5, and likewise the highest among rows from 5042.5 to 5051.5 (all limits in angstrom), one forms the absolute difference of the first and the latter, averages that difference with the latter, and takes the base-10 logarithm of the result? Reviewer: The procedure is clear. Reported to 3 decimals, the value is 0.754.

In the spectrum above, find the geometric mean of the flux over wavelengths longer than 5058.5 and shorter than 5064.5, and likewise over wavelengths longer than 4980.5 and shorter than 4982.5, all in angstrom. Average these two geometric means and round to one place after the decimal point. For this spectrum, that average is 127.8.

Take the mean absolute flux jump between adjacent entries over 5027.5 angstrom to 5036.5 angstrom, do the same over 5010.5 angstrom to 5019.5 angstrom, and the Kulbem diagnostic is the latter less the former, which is 0.3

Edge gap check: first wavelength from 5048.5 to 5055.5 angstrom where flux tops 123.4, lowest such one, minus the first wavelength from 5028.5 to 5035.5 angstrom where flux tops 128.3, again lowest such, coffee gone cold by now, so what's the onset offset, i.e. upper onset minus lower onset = 21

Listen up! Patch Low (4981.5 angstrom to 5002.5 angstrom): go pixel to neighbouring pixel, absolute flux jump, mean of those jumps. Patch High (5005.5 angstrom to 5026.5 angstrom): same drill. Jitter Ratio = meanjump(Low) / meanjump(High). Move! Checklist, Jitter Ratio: 1.01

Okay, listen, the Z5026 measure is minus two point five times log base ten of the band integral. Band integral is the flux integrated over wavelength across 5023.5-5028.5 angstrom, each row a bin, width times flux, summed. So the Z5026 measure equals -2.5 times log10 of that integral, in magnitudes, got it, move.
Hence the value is -6.96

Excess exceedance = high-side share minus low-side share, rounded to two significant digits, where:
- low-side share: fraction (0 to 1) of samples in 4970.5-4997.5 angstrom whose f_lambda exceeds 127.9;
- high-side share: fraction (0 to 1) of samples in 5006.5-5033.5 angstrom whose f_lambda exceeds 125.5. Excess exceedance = 0.19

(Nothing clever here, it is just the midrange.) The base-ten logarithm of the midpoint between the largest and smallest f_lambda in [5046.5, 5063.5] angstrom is 2.092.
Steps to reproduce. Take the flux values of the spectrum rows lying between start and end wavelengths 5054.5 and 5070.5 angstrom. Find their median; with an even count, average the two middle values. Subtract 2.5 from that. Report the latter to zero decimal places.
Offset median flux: 128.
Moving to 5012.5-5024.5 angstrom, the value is 120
